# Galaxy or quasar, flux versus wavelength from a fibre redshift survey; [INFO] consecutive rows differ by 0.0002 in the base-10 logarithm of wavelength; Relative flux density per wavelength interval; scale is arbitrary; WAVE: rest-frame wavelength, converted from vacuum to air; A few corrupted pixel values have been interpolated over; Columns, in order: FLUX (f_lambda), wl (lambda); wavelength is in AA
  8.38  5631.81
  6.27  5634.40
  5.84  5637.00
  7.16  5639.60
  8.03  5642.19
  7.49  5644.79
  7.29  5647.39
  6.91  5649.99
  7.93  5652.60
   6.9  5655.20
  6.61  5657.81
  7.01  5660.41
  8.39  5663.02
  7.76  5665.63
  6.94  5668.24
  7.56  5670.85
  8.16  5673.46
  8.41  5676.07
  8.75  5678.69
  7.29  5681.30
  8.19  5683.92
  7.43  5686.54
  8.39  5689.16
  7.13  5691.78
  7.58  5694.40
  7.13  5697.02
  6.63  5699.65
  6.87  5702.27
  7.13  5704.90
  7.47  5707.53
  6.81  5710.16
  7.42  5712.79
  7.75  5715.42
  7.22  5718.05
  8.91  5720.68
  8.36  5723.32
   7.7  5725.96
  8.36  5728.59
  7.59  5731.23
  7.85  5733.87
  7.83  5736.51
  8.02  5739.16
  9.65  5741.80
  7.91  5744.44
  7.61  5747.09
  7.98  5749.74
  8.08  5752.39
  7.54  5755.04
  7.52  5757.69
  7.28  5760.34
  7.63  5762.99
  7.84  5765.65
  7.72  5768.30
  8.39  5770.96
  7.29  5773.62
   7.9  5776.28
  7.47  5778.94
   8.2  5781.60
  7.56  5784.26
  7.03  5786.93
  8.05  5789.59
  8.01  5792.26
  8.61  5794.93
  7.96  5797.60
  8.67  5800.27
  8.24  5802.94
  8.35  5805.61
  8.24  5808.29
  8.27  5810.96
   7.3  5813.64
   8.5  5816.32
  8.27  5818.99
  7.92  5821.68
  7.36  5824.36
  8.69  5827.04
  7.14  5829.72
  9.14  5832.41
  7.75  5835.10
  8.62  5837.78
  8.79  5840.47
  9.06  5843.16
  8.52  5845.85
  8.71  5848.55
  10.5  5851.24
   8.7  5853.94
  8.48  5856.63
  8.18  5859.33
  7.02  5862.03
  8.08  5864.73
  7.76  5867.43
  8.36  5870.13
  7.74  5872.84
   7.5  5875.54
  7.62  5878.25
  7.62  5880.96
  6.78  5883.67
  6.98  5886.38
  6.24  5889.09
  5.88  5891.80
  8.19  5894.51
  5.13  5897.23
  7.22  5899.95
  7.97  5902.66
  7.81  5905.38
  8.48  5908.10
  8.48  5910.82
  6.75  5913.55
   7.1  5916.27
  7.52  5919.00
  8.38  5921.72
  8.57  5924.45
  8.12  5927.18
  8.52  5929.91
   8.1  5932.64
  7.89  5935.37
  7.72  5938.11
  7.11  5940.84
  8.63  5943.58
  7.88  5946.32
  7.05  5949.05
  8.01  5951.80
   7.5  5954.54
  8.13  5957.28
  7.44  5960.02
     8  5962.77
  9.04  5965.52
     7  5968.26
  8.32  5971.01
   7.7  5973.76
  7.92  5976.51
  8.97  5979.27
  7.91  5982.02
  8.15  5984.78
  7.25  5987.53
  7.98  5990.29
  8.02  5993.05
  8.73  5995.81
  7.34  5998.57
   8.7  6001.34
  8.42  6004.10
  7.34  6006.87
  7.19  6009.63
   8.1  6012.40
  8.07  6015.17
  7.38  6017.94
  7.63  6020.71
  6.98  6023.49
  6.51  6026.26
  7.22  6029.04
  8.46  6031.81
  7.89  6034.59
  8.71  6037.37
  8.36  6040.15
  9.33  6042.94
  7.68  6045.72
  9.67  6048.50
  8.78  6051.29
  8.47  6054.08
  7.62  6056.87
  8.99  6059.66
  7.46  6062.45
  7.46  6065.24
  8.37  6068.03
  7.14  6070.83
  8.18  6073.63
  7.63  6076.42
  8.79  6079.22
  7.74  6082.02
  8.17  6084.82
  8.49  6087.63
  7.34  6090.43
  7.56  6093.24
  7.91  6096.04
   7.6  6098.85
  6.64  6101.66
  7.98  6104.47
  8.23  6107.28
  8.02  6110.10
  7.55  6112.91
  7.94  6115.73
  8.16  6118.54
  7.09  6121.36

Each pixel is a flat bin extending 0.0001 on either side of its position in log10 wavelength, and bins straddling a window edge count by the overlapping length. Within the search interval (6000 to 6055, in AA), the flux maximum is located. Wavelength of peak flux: 6048.50 AA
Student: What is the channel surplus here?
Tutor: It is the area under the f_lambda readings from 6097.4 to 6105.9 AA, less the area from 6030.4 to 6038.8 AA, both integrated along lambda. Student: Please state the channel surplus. -7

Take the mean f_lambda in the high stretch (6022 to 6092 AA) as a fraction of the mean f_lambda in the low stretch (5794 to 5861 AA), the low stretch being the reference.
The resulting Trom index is 0.96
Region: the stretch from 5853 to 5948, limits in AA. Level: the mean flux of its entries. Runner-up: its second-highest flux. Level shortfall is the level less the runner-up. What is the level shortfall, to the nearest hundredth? -0.96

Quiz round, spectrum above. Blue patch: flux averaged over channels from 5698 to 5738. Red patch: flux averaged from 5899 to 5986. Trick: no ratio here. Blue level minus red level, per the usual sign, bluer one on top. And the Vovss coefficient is -0.33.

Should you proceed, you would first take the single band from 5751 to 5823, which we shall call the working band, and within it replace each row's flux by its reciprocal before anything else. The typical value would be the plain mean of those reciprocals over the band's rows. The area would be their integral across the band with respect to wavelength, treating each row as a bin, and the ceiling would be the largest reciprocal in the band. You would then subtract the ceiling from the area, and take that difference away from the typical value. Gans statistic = -8.8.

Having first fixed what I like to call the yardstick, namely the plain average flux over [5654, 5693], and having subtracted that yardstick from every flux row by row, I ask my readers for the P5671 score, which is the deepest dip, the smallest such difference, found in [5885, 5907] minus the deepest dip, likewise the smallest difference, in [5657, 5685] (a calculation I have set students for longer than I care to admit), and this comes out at -1.5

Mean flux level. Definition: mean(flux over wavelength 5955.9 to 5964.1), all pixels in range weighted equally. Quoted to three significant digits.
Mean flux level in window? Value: 7.86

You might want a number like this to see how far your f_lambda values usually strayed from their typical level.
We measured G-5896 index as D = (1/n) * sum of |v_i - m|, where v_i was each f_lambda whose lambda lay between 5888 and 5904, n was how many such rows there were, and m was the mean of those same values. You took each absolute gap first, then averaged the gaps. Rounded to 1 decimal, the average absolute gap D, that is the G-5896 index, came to 1.0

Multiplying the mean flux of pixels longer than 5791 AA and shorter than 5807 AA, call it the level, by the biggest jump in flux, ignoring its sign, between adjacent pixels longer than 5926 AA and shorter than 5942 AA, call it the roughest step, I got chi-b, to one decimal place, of 5.1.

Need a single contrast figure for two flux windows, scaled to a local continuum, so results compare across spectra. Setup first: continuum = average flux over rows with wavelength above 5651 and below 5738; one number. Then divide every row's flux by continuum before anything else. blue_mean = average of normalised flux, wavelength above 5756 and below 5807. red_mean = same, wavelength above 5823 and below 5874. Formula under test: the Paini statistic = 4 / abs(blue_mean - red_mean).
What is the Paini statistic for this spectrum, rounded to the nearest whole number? 65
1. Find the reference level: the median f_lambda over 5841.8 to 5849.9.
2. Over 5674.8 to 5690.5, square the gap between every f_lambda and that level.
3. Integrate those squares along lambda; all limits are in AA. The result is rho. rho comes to 11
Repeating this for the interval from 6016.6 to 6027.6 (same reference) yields 30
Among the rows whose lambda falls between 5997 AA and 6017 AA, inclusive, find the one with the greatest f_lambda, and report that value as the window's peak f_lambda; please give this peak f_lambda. 8.7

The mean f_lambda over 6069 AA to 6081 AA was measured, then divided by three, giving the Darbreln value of 2.65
